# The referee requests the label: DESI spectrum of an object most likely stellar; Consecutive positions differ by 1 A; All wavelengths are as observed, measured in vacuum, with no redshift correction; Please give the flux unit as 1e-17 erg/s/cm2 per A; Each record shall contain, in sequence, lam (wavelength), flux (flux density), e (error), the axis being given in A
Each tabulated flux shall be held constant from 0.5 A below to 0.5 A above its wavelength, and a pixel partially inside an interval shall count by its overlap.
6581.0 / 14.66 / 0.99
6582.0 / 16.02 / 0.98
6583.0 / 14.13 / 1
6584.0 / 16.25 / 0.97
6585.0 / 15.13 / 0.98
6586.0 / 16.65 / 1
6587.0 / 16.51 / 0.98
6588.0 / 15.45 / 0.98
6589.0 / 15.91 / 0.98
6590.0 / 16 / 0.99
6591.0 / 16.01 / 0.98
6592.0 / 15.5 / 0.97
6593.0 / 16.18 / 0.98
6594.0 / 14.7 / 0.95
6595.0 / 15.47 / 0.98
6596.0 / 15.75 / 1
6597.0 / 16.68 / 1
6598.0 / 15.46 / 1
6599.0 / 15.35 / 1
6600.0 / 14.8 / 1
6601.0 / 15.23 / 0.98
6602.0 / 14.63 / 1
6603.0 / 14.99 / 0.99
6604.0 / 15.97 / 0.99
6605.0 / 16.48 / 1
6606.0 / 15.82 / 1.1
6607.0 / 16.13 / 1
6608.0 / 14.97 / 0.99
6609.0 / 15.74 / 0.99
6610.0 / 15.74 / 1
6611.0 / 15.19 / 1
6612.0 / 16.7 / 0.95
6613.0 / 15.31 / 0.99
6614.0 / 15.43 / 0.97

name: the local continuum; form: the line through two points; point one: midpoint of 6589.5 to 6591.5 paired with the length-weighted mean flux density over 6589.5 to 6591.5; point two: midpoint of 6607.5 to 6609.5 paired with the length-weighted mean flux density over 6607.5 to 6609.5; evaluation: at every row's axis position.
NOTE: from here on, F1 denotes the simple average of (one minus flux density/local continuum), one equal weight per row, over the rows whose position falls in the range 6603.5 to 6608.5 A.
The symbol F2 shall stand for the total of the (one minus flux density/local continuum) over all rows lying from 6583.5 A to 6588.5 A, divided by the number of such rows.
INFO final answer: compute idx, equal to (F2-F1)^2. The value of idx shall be 0.0015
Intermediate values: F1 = -0.028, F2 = 0.010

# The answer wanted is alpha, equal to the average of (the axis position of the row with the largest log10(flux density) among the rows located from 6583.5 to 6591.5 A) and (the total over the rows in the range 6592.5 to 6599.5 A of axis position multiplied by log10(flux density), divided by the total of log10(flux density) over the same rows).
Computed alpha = 6591.0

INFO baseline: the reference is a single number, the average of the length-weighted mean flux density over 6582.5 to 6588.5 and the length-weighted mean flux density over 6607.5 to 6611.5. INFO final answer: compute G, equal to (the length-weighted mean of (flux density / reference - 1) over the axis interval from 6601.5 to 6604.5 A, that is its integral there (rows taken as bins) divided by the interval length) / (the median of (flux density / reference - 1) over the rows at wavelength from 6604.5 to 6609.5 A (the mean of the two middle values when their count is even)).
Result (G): -1.3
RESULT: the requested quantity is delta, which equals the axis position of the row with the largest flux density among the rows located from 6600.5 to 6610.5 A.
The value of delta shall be 6605.0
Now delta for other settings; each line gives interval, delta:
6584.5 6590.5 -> 6586.0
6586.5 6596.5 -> 6587.0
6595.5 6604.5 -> 6597.0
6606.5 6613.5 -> 6612.0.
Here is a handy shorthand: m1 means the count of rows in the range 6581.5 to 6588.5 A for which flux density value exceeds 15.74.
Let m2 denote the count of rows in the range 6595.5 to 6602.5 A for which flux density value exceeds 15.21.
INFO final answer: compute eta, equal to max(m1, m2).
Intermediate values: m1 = 4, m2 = 5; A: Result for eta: 5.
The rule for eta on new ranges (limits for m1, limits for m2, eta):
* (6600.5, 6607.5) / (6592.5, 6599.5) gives 6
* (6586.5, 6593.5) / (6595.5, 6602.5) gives 5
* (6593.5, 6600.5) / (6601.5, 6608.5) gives 4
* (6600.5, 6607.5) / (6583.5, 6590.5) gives 6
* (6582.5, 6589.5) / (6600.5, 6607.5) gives 5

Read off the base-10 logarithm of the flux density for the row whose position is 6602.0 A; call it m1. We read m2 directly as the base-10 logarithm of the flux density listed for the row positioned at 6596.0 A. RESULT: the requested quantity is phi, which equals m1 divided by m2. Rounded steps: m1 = 1.17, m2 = 1.20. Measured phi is 0.97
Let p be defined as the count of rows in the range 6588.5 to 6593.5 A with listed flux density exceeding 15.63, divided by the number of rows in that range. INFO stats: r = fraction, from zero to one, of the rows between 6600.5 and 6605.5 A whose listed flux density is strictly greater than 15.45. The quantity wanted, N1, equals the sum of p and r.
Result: 1.20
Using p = 0.80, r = 0.40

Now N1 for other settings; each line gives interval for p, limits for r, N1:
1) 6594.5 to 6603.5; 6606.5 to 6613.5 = 0.79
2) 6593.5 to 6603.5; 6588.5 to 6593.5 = 1.20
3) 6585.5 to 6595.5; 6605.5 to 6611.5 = 1.27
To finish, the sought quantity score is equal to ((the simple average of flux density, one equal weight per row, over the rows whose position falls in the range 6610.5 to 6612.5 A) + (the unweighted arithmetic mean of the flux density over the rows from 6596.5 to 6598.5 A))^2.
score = 1025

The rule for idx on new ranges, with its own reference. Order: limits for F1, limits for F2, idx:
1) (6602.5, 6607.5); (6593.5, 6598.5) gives 0.0014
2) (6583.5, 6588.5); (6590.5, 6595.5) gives 0.0001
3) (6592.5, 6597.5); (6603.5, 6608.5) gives 0.0011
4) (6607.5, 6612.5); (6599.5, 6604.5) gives 0.0029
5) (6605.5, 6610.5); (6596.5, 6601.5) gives 0.0011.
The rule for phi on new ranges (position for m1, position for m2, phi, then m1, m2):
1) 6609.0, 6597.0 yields 0.98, 1.20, 1.22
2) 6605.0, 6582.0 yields 1.01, 1.22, 1.20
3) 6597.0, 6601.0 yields 1.03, 1.22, 1.18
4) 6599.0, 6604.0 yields 0.99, 1.19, 1.20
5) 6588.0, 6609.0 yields 0.99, 1.19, 1.20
